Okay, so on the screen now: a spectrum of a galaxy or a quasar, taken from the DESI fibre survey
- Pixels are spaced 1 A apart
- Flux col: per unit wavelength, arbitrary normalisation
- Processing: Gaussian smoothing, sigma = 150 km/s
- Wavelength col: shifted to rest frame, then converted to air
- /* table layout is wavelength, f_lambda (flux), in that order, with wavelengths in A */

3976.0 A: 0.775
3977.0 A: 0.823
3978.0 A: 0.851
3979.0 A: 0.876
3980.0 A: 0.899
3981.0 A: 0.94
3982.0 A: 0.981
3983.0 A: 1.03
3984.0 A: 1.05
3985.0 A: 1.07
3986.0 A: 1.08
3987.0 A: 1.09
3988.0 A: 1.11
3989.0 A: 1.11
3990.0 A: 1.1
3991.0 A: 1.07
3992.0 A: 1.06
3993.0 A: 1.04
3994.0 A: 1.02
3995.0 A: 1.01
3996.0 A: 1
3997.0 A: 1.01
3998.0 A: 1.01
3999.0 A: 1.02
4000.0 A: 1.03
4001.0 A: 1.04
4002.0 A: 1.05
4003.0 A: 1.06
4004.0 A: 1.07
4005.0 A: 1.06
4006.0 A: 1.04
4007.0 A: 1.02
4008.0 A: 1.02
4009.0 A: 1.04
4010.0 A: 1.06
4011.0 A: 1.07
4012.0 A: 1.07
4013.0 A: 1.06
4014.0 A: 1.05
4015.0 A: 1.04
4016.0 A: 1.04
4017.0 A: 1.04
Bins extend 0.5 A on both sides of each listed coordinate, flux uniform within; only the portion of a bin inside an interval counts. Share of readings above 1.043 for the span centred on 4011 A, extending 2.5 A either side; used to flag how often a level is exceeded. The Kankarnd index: 0.80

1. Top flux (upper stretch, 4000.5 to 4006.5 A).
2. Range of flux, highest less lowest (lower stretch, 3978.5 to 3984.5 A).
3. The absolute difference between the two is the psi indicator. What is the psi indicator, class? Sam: 0.90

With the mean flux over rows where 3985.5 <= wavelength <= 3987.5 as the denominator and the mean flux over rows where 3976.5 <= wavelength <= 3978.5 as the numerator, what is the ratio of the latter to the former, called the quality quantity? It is 0.77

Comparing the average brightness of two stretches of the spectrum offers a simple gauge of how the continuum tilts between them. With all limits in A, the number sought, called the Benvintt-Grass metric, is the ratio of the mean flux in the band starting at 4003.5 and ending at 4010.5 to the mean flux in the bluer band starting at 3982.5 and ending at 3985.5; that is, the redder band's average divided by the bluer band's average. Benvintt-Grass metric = 0.99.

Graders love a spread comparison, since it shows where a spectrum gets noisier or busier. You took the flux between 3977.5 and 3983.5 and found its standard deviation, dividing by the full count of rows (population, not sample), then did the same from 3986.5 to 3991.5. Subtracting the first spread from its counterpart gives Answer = -0.0467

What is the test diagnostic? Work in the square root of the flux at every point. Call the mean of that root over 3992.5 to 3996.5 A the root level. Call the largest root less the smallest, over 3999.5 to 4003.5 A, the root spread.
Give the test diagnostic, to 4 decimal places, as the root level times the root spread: 0.0148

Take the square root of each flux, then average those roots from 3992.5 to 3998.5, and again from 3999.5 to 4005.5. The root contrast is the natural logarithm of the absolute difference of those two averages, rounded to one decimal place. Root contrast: -4.0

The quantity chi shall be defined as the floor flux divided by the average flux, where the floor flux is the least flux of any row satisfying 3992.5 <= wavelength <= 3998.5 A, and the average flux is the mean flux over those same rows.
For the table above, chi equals 0.985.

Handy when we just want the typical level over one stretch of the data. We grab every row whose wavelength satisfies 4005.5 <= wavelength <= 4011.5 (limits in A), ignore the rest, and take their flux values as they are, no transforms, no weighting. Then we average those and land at 1.042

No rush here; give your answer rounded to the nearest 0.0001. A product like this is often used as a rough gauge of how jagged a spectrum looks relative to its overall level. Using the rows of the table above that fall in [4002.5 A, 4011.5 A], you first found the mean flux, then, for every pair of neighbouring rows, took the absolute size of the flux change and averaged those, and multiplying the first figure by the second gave 0.0144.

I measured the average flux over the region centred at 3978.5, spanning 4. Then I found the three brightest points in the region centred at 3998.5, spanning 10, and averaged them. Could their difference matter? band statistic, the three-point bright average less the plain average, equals 0.19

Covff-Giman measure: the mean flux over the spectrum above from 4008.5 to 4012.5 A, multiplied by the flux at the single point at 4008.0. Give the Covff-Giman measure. 1.08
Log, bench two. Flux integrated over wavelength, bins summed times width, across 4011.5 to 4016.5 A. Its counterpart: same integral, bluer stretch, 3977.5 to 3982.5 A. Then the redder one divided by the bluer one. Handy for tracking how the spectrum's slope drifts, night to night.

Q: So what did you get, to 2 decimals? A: 1.16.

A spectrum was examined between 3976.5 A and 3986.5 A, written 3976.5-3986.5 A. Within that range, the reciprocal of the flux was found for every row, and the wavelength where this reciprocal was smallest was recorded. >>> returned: 3986.0 A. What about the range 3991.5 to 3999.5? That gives 3992.0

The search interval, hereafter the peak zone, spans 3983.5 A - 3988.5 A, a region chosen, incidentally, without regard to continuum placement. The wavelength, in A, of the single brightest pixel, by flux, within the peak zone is 3988.0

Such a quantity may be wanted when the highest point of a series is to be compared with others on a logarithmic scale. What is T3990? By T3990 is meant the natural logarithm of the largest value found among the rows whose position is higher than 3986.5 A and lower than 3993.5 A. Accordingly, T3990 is 0.10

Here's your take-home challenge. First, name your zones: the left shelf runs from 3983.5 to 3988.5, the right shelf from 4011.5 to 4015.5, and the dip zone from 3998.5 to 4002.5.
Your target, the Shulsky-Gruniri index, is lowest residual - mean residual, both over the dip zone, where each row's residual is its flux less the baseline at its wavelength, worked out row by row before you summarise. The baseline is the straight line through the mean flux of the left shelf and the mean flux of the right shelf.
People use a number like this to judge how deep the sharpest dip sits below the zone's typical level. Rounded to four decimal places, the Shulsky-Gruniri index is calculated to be -0.0164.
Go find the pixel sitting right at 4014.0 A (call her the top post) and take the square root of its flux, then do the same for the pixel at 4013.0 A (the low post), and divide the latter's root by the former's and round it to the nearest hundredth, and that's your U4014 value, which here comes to 1.00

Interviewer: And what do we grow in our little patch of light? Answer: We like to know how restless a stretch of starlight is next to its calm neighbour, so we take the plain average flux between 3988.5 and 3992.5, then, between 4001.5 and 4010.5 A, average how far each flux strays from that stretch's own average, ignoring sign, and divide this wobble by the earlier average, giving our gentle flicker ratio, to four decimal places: 0.0137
